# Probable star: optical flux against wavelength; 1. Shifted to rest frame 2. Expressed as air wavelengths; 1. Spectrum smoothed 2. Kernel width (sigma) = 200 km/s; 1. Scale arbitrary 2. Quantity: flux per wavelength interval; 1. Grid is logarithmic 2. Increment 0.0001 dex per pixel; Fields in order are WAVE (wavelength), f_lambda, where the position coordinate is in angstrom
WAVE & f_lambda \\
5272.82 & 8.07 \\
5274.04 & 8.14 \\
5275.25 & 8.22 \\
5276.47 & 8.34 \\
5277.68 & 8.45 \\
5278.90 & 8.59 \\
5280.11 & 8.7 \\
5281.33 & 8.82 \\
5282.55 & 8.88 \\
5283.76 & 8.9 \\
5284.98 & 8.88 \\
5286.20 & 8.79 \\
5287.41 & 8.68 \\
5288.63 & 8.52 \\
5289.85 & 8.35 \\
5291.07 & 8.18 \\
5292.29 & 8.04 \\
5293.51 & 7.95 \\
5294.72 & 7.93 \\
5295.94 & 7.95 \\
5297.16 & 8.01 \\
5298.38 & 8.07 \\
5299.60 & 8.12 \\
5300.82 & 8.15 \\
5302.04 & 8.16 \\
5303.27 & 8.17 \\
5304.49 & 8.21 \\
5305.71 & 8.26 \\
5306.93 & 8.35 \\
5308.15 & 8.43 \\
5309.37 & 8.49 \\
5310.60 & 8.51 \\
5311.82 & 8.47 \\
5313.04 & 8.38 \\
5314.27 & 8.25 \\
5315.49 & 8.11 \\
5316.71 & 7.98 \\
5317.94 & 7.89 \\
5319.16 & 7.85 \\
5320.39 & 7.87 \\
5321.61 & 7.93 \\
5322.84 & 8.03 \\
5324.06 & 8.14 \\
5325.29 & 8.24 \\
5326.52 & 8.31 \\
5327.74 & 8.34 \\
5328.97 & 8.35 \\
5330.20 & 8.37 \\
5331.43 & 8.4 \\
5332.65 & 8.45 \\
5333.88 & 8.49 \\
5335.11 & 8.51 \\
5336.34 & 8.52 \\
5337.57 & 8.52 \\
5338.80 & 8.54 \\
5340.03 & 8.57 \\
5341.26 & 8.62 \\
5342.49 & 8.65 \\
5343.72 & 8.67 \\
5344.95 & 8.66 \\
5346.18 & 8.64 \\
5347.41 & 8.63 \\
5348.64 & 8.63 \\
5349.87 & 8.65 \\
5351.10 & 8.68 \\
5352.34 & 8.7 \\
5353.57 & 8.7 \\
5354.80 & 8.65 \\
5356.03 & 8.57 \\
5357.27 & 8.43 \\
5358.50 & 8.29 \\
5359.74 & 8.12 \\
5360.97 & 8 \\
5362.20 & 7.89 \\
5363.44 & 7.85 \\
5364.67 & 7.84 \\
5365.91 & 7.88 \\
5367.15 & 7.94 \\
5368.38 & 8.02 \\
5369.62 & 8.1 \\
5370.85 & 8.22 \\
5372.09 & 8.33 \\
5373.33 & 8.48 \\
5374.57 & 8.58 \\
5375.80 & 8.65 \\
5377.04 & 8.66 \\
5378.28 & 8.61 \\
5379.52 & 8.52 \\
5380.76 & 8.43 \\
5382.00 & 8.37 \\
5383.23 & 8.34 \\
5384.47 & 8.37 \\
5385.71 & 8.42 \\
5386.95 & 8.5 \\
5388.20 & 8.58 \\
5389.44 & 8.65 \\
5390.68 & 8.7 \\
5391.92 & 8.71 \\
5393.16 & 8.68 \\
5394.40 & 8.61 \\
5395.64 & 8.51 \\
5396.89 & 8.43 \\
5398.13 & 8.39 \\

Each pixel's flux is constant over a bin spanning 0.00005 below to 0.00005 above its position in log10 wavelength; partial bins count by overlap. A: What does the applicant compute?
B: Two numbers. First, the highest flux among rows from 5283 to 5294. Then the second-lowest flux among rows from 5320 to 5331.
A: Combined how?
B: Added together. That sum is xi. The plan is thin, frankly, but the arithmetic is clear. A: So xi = 16.8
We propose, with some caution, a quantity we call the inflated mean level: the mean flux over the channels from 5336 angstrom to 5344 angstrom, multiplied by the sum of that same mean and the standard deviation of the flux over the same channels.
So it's 74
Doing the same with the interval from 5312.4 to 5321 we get 66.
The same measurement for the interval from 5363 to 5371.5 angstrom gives 65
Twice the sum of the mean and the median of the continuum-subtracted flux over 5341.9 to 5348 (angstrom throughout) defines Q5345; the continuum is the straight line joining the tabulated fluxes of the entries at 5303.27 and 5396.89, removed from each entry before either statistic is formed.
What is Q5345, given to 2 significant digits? 1.5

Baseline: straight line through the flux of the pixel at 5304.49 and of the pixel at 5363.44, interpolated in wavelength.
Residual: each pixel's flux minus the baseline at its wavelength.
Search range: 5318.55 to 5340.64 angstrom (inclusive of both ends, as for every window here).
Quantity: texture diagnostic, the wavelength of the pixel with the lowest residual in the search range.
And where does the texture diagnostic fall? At 5319.16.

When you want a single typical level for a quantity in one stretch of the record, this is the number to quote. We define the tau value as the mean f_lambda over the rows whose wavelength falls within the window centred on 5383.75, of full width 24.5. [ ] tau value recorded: 8.54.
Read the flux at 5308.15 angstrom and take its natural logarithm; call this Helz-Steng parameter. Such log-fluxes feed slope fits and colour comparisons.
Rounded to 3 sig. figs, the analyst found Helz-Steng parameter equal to 2.13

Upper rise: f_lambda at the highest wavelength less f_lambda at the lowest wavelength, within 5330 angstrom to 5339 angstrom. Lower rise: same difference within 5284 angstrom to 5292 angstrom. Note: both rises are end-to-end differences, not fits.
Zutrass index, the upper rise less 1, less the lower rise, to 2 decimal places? -0.13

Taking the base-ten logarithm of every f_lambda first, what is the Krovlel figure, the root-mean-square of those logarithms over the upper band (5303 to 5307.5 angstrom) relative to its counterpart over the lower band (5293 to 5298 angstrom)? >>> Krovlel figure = 1.02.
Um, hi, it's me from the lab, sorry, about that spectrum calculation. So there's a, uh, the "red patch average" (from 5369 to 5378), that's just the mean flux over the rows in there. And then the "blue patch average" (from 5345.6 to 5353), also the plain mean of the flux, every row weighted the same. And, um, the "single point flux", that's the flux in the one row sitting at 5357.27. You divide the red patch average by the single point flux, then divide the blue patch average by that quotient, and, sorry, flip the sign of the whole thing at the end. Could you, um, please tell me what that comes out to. -8.65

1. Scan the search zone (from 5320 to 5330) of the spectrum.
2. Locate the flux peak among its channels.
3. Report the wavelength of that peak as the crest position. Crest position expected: 5328.97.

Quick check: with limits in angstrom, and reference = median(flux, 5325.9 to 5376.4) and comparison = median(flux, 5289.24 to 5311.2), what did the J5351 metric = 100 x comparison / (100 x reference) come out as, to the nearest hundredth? 0.96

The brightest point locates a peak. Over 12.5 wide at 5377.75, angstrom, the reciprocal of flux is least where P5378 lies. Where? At 5377.04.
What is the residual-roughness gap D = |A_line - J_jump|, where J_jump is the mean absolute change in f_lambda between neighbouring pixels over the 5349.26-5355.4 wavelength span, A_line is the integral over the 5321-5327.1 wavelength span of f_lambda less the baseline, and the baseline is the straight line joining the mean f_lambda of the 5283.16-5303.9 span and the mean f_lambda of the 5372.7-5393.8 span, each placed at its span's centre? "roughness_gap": 1.5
